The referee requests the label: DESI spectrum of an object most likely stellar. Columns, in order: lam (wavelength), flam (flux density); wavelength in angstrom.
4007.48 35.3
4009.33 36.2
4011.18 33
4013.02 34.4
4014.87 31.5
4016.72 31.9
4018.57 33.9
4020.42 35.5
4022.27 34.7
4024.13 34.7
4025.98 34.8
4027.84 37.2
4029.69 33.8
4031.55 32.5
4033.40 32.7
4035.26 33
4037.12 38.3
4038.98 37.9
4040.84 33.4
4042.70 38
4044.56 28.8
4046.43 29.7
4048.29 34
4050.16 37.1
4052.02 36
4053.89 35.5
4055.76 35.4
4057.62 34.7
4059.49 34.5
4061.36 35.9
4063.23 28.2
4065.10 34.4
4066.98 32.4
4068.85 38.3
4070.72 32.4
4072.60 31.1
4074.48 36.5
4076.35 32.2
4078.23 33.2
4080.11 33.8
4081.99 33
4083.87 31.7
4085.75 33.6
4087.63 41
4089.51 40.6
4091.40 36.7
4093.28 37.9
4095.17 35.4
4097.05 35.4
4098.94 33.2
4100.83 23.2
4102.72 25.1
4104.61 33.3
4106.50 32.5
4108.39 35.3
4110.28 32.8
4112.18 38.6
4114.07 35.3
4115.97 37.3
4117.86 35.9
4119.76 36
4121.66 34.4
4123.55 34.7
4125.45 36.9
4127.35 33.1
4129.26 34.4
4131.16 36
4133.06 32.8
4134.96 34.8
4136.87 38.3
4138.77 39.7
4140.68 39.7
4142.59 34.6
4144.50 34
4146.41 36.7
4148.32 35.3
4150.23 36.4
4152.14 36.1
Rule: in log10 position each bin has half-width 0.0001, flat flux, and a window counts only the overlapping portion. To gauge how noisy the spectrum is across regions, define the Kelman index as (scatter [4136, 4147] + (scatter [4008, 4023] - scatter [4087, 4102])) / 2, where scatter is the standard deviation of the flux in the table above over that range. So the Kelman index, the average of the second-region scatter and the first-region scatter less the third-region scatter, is -0.7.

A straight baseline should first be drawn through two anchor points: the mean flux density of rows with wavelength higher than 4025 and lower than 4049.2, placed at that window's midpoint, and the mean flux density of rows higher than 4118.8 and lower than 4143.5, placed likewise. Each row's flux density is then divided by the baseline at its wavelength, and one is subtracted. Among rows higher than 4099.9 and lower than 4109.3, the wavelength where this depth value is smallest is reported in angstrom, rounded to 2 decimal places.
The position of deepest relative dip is 4100.83 angstrom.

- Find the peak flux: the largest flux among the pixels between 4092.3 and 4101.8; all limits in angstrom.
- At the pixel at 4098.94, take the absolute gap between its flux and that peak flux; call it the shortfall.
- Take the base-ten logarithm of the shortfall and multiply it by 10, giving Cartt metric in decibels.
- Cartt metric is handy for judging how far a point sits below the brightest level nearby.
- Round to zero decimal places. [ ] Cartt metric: 7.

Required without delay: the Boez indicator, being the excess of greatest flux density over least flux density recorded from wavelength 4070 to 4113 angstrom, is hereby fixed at 18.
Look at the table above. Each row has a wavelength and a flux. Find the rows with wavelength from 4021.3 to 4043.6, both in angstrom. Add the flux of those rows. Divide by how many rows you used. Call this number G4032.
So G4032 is 35.1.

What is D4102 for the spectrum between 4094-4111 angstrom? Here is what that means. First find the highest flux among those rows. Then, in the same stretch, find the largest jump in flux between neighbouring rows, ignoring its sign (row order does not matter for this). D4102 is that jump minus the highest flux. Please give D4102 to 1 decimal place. -25.4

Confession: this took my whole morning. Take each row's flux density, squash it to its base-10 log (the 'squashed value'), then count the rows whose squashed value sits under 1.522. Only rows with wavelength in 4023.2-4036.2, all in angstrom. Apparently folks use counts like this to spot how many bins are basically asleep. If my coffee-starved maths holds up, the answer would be 3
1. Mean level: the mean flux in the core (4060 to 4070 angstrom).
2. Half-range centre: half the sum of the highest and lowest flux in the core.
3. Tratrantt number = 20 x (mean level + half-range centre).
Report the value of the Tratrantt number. 1342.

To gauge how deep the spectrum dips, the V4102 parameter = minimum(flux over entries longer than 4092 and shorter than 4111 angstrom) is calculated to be 23.2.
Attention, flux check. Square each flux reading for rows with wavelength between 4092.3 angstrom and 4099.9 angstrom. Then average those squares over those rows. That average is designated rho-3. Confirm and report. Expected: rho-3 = 1261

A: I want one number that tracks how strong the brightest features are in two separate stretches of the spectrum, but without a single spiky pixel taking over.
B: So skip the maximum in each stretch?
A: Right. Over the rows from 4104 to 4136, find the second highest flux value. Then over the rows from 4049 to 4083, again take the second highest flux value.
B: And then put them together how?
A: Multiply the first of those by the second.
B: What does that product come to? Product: 1384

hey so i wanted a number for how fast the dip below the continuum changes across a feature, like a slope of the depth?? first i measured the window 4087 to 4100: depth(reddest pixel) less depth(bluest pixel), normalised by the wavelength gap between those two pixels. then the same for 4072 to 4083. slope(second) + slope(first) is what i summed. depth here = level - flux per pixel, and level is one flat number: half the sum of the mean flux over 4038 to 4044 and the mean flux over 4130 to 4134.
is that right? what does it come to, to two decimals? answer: 0.49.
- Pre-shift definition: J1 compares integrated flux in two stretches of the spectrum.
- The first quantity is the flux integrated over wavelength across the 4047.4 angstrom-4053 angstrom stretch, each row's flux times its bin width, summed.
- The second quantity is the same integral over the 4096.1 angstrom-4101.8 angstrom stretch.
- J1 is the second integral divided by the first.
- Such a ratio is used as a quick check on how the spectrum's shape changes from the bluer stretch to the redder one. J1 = 0.87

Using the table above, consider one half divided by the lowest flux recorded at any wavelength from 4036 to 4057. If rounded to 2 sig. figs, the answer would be 0.017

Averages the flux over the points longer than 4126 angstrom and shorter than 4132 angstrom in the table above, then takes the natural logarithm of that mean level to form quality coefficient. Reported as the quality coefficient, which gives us 3.54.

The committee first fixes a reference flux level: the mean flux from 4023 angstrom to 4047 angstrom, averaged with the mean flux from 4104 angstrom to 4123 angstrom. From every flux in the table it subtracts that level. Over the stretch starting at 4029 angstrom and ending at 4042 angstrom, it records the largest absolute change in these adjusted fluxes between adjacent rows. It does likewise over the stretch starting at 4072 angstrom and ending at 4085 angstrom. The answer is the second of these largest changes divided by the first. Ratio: 1.0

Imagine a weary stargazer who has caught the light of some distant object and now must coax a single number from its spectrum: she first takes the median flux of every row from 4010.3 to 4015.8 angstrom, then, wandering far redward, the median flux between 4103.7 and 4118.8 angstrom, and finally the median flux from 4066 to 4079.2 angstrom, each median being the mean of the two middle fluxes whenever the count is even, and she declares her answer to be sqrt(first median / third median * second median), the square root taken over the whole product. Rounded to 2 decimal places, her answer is 6.00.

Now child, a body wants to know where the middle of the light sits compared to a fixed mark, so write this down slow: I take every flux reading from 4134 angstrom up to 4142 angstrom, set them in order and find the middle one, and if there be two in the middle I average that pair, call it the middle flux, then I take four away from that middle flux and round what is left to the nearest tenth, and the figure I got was 35.0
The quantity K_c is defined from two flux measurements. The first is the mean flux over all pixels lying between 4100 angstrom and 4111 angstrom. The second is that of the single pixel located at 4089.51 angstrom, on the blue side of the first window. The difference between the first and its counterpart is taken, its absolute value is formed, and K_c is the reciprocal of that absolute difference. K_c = 0.10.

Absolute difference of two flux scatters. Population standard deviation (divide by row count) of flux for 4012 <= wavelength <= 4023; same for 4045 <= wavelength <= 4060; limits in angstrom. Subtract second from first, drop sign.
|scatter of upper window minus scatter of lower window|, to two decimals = 0.60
